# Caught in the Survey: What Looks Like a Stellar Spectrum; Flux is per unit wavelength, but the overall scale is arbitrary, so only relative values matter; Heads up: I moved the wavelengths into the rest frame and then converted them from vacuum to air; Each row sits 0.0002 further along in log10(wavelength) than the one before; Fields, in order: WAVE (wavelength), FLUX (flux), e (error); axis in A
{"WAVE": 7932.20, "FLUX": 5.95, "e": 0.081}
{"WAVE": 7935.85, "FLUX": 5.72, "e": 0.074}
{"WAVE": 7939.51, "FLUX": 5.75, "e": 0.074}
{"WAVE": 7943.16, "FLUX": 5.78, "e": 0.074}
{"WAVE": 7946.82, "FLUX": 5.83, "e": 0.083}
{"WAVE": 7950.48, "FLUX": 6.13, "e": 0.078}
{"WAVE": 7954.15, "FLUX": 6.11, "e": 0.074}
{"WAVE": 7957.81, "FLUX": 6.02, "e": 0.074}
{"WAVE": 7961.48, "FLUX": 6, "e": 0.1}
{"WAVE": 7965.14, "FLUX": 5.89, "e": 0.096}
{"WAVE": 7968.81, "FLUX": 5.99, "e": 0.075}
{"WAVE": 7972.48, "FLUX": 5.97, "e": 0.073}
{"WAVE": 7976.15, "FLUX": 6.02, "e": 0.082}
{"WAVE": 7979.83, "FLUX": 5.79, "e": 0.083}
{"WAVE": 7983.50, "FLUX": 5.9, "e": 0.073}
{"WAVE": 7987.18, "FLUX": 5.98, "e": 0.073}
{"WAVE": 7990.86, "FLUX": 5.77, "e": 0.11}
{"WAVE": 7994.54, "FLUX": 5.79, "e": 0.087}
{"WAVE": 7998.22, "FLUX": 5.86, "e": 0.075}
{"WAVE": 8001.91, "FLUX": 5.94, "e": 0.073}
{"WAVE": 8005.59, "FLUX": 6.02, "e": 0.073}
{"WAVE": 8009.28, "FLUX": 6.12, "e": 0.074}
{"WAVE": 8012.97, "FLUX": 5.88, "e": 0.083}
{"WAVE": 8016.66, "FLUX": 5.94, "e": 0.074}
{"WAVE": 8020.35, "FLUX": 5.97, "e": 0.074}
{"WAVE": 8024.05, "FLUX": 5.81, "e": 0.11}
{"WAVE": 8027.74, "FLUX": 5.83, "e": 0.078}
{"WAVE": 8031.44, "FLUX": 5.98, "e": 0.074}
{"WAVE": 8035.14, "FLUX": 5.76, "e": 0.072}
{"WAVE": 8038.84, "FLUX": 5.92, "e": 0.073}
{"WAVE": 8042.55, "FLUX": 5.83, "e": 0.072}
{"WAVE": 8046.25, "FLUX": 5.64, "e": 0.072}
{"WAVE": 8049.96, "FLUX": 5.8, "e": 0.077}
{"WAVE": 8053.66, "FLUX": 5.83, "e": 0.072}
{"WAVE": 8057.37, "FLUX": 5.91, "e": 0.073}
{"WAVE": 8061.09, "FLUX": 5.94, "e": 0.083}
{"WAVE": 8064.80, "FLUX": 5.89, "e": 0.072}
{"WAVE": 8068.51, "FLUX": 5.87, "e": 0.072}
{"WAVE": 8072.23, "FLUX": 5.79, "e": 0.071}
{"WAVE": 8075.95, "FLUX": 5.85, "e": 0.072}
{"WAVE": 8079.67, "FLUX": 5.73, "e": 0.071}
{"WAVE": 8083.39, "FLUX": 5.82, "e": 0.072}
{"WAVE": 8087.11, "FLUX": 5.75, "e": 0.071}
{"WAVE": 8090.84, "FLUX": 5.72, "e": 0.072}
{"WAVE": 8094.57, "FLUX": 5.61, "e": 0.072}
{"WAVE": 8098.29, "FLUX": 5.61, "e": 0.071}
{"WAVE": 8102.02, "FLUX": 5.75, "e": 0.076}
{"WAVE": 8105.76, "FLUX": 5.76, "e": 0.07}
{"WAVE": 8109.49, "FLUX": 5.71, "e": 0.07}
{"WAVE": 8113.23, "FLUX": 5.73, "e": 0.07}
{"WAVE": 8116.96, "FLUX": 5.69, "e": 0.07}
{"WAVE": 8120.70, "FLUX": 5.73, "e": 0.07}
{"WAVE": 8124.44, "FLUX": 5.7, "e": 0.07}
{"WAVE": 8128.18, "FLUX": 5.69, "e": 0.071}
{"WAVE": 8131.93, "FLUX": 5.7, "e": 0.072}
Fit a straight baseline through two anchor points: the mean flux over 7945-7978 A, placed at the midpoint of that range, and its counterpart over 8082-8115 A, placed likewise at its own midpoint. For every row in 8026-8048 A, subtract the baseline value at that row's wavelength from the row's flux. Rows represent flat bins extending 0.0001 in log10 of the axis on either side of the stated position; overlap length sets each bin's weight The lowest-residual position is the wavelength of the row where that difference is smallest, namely 8046.25 A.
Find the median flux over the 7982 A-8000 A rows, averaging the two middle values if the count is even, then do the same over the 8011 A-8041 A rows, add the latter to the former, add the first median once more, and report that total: 17.6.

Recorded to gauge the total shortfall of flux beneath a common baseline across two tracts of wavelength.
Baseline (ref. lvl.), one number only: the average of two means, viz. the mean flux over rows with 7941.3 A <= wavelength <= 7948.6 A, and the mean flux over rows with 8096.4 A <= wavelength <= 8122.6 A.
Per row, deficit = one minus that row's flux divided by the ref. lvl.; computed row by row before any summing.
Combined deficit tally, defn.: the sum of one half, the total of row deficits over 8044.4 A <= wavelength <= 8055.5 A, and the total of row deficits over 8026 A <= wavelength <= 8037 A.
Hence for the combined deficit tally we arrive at 0.45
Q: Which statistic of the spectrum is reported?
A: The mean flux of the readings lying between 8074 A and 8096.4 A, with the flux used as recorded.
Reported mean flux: 5.75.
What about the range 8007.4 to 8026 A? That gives 5.94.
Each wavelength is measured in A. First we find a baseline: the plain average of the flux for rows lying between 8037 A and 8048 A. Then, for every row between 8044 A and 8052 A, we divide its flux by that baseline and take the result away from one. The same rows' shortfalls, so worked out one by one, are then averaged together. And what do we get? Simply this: 0.01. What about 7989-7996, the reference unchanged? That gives 0.00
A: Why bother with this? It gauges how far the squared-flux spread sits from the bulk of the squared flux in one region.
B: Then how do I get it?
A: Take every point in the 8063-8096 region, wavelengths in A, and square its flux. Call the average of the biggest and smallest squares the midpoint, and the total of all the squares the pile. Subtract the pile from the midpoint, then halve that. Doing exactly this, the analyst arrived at -134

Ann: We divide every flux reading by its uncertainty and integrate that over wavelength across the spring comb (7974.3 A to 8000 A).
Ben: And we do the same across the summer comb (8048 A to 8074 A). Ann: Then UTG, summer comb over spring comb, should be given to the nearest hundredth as 1.11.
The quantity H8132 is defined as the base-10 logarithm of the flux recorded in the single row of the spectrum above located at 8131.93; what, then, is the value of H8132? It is 0.756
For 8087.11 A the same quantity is 0.760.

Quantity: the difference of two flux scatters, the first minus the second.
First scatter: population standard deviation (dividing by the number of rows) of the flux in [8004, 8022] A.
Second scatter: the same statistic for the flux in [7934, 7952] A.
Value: -0.068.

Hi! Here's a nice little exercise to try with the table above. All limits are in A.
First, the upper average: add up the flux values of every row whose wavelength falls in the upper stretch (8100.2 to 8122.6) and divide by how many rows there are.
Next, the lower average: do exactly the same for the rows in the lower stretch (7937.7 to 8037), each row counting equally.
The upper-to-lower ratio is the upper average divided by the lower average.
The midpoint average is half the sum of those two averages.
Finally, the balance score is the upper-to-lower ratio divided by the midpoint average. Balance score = 0.166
